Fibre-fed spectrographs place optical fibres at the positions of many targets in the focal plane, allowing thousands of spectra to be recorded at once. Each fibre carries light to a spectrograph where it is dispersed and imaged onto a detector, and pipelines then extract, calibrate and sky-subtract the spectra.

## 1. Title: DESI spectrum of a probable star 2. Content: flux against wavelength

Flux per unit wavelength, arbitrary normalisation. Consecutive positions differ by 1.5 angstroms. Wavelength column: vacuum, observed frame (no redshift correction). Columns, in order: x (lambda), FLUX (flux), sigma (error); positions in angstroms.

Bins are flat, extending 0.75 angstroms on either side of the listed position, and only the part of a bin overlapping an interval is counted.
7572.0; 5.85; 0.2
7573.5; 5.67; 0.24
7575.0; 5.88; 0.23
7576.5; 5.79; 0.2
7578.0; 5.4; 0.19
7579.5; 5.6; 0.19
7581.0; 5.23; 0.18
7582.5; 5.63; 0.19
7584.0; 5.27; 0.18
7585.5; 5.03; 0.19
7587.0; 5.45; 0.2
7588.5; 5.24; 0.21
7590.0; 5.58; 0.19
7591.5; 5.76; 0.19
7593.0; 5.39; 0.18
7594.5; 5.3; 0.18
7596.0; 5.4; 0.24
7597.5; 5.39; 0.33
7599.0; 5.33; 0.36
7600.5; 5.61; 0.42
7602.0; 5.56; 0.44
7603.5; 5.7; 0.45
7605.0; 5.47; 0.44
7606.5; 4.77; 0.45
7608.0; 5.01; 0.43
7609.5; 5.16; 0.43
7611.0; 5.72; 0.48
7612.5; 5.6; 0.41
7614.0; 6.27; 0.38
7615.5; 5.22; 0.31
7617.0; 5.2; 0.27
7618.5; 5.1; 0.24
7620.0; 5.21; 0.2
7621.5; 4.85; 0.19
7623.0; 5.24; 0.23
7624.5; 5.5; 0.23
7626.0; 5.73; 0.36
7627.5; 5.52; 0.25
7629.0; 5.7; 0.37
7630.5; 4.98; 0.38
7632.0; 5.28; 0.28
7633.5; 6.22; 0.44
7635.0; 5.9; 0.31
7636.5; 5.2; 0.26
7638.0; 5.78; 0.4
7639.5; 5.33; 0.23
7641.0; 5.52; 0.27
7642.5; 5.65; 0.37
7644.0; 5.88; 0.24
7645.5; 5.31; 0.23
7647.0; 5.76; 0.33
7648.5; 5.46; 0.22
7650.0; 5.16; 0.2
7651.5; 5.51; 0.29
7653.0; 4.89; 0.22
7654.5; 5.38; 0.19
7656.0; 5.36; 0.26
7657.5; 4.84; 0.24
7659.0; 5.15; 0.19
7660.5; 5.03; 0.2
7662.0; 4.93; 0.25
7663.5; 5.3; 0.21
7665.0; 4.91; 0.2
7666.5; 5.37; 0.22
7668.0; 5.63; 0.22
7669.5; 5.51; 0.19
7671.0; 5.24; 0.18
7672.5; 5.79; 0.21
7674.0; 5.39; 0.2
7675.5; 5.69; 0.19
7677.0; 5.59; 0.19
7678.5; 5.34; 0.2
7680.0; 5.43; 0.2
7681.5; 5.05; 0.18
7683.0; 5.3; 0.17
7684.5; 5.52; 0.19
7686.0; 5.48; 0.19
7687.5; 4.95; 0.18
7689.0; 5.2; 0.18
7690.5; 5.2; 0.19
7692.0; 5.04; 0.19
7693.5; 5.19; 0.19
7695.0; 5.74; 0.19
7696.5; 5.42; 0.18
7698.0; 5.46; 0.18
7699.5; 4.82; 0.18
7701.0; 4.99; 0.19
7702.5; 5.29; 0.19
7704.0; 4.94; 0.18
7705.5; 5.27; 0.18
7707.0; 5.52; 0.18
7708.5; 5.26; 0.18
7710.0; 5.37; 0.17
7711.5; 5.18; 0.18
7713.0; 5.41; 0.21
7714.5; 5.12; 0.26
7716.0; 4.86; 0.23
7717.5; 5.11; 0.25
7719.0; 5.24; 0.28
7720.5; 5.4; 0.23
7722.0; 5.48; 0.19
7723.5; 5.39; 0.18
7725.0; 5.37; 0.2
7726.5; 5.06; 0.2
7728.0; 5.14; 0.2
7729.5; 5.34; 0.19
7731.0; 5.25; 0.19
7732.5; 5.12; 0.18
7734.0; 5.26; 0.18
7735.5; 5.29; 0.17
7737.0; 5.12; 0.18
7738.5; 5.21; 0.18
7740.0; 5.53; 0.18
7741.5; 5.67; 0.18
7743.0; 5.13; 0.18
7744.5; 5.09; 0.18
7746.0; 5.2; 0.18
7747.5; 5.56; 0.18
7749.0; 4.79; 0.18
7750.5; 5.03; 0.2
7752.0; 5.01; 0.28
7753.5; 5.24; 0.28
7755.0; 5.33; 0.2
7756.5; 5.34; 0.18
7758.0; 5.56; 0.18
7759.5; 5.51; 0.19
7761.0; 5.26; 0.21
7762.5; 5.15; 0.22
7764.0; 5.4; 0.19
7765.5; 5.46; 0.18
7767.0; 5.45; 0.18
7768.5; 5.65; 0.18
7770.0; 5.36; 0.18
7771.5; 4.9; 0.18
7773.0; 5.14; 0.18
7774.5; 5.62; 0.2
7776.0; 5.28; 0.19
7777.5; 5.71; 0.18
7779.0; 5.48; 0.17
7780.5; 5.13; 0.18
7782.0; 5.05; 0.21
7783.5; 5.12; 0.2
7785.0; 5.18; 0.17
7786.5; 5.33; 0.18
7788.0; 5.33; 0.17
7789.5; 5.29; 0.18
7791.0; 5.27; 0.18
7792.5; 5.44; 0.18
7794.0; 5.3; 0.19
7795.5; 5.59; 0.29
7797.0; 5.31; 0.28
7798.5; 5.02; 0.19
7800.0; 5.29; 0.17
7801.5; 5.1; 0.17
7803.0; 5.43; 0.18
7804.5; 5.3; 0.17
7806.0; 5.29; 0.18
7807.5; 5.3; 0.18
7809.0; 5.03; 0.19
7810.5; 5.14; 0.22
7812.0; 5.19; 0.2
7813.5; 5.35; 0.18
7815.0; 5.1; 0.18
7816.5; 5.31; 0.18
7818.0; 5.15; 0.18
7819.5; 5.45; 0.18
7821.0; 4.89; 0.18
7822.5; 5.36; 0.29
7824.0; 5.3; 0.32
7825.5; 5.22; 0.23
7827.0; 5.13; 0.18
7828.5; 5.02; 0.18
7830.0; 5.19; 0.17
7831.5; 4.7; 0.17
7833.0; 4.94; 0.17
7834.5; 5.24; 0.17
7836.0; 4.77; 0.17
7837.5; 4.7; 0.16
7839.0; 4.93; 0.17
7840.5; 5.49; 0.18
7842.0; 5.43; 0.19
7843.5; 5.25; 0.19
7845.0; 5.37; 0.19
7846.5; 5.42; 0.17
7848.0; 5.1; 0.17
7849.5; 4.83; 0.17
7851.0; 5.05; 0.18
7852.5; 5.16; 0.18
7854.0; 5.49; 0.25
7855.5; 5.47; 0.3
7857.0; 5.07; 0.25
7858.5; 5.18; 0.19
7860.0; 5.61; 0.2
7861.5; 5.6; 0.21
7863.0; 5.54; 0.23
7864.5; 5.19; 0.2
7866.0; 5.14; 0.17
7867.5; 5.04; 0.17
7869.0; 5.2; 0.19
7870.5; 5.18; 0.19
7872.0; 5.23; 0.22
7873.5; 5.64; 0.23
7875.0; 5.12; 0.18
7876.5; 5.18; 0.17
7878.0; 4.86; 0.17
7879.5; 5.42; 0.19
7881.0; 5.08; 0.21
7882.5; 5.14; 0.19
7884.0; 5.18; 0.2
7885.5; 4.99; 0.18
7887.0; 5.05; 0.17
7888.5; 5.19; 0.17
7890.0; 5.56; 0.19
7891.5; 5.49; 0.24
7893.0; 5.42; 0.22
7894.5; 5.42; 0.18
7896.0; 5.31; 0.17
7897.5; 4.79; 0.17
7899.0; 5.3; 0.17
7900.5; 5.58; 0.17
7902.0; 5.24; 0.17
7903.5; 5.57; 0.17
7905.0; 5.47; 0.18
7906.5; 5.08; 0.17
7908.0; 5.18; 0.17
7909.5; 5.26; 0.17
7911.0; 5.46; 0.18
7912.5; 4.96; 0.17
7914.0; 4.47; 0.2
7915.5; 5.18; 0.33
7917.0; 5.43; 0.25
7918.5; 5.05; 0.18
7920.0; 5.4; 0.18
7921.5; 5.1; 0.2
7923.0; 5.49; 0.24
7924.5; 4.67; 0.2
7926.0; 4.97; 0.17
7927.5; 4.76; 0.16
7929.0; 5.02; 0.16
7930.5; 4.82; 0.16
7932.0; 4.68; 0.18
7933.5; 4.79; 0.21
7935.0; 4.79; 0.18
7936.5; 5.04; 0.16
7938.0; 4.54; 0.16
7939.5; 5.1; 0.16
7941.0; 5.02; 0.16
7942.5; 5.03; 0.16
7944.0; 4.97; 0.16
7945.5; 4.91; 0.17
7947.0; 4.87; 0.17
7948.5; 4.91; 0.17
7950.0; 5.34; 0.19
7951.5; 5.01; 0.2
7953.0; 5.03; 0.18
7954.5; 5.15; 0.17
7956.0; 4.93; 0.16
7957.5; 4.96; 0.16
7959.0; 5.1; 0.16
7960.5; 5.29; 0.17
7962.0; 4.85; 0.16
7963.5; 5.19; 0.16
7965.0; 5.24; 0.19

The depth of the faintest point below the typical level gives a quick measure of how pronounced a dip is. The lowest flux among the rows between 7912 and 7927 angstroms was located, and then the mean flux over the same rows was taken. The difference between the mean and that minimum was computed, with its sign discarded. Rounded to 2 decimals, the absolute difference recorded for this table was 0.60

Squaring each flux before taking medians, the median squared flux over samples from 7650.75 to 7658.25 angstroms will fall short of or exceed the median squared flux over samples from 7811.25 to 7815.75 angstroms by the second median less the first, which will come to -2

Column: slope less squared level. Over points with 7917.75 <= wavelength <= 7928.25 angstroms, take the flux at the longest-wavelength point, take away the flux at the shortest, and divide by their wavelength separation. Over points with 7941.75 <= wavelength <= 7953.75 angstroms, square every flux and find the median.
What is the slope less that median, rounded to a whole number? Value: -25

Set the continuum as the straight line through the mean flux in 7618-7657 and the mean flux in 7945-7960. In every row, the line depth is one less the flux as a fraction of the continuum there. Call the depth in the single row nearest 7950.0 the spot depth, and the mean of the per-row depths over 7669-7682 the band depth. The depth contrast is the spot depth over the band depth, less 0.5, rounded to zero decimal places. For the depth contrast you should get 5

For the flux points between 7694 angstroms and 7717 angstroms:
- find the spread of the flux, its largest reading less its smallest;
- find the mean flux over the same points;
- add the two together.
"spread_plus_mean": 6.16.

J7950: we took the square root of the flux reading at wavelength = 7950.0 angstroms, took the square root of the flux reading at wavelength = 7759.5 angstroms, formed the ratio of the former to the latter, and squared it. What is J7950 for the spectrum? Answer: 0.97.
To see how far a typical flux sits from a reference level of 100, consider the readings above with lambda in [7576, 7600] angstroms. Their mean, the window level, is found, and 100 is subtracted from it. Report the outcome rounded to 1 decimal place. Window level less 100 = -94.6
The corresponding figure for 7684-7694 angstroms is -94.8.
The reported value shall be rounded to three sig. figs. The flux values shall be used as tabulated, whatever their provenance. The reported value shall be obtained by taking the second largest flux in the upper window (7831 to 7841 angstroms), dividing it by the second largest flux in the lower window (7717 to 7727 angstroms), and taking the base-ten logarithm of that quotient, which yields -0.0131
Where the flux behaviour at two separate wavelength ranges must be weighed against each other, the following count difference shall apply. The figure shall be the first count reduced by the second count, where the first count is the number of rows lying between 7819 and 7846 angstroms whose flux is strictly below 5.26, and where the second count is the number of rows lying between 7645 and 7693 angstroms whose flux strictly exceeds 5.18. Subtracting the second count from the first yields -10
